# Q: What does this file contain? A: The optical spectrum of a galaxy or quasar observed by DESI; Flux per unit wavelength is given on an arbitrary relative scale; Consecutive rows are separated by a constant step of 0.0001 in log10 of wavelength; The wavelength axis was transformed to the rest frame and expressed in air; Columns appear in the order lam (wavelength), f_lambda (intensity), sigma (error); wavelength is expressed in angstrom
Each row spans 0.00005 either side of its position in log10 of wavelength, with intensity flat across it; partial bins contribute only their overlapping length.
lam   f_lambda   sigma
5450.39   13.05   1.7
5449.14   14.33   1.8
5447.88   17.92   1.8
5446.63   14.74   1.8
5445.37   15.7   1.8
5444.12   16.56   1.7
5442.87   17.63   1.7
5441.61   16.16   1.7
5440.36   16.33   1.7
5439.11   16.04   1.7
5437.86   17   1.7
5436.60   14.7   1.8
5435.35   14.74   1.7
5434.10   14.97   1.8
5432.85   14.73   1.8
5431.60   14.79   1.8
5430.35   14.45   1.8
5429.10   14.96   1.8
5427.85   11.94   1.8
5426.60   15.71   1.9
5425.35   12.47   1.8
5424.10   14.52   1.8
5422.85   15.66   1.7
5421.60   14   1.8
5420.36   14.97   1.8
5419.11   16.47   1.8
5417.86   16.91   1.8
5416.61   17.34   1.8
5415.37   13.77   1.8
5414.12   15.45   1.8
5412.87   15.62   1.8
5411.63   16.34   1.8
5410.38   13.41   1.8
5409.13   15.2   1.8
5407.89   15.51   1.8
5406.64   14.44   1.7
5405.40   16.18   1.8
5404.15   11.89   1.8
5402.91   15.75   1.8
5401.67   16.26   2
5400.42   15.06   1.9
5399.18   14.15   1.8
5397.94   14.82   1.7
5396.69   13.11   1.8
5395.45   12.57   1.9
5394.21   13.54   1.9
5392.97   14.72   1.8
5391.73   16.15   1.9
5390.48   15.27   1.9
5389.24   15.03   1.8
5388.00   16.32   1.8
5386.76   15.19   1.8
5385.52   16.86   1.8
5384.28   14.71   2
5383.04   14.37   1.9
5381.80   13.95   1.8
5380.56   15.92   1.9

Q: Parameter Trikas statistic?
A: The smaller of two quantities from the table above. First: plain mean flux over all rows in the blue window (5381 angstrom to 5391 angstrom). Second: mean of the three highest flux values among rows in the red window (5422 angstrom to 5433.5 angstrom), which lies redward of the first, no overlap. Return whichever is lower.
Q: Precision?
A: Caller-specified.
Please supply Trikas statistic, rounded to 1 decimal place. 15.2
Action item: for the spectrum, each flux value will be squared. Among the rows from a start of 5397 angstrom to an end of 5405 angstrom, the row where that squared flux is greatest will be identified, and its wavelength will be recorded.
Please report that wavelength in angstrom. 5401.67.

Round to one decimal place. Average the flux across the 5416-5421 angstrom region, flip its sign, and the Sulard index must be -16.4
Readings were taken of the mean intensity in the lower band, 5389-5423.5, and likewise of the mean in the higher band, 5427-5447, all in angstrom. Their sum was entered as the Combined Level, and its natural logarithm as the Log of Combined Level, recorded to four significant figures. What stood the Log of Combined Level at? 3.412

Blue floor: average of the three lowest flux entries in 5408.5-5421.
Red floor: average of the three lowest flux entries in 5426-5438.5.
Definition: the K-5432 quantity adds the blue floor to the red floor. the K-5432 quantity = 27.7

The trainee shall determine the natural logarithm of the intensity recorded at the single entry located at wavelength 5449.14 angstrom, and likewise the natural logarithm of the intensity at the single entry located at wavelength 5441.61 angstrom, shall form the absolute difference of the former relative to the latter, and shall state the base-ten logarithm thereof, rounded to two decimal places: -0.92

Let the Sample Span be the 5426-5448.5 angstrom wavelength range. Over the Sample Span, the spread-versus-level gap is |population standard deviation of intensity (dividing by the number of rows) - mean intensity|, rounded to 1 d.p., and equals 14.2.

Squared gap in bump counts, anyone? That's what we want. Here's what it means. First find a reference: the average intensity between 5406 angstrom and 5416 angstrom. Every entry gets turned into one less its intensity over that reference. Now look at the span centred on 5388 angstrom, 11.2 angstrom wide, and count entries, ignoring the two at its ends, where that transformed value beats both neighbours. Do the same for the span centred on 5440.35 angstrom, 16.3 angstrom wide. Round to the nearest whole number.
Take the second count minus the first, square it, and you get 4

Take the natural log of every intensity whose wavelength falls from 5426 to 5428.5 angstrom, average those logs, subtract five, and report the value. -2.38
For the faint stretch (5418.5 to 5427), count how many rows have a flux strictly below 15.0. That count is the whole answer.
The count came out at 4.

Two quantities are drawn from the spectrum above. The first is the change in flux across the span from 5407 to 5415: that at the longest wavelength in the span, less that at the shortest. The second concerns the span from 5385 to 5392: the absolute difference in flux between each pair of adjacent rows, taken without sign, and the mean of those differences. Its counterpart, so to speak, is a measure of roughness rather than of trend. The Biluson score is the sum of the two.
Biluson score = 1.0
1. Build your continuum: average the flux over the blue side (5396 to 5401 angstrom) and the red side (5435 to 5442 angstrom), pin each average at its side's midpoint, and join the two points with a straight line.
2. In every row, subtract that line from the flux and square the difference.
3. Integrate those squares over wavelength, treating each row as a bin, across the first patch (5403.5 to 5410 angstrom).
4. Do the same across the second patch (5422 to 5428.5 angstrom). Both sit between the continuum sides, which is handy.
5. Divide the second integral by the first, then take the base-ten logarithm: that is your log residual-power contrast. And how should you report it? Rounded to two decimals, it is 0.30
